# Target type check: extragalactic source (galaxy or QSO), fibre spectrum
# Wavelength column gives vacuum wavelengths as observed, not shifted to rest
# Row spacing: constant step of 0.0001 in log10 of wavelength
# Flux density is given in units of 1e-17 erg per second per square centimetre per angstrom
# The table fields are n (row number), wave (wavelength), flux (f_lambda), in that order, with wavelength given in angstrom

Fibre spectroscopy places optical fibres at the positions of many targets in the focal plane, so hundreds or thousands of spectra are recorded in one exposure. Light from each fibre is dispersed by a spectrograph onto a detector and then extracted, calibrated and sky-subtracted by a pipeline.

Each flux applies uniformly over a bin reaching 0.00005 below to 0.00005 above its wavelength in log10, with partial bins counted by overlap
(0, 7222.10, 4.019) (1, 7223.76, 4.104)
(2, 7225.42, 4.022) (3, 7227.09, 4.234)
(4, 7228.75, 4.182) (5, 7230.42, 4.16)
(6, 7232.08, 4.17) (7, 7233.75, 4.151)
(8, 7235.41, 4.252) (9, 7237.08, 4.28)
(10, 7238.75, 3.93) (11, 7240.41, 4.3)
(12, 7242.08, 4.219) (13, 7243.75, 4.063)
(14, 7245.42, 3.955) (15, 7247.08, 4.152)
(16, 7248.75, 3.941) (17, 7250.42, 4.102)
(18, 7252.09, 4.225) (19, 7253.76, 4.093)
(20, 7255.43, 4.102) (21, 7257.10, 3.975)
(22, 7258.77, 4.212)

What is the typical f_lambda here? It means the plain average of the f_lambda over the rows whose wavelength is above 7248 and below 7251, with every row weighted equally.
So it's 4.02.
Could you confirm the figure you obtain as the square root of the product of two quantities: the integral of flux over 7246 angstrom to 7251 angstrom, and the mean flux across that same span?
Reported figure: 9.1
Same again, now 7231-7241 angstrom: 13.2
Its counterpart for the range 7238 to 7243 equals 9.3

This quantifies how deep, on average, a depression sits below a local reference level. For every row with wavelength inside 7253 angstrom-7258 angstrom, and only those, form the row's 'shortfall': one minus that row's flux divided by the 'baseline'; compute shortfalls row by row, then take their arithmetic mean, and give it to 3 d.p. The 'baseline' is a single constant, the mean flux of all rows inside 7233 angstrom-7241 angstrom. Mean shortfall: 0.030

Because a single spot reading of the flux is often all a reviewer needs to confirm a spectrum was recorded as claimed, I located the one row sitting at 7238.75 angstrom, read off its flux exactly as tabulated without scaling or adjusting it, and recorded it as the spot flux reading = 3.93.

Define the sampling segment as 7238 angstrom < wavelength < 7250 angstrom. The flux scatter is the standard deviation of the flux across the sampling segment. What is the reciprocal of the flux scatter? 7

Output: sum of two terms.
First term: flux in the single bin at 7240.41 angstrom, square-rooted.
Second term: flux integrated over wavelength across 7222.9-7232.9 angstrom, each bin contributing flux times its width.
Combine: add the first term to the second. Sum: 43.5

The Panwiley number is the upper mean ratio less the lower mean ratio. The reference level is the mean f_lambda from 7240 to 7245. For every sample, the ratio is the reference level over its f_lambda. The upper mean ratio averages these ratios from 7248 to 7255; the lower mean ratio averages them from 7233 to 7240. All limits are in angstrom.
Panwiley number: 0.015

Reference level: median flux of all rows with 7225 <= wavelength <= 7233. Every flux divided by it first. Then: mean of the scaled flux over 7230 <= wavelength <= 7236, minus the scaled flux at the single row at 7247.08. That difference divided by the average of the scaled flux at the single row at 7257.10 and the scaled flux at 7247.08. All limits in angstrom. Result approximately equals 0.008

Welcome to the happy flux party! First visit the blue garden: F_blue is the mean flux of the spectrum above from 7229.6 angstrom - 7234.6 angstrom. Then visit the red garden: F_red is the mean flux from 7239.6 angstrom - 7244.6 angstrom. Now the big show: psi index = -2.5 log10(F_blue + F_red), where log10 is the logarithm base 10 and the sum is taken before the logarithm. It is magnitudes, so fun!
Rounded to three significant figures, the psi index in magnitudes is -2.30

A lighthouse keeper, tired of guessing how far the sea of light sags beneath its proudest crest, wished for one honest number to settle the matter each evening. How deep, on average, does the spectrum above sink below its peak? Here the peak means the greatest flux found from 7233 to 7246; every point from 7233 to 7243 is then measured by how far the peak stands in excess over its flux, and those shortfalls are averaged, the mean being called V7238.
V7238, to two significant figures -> 0.11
